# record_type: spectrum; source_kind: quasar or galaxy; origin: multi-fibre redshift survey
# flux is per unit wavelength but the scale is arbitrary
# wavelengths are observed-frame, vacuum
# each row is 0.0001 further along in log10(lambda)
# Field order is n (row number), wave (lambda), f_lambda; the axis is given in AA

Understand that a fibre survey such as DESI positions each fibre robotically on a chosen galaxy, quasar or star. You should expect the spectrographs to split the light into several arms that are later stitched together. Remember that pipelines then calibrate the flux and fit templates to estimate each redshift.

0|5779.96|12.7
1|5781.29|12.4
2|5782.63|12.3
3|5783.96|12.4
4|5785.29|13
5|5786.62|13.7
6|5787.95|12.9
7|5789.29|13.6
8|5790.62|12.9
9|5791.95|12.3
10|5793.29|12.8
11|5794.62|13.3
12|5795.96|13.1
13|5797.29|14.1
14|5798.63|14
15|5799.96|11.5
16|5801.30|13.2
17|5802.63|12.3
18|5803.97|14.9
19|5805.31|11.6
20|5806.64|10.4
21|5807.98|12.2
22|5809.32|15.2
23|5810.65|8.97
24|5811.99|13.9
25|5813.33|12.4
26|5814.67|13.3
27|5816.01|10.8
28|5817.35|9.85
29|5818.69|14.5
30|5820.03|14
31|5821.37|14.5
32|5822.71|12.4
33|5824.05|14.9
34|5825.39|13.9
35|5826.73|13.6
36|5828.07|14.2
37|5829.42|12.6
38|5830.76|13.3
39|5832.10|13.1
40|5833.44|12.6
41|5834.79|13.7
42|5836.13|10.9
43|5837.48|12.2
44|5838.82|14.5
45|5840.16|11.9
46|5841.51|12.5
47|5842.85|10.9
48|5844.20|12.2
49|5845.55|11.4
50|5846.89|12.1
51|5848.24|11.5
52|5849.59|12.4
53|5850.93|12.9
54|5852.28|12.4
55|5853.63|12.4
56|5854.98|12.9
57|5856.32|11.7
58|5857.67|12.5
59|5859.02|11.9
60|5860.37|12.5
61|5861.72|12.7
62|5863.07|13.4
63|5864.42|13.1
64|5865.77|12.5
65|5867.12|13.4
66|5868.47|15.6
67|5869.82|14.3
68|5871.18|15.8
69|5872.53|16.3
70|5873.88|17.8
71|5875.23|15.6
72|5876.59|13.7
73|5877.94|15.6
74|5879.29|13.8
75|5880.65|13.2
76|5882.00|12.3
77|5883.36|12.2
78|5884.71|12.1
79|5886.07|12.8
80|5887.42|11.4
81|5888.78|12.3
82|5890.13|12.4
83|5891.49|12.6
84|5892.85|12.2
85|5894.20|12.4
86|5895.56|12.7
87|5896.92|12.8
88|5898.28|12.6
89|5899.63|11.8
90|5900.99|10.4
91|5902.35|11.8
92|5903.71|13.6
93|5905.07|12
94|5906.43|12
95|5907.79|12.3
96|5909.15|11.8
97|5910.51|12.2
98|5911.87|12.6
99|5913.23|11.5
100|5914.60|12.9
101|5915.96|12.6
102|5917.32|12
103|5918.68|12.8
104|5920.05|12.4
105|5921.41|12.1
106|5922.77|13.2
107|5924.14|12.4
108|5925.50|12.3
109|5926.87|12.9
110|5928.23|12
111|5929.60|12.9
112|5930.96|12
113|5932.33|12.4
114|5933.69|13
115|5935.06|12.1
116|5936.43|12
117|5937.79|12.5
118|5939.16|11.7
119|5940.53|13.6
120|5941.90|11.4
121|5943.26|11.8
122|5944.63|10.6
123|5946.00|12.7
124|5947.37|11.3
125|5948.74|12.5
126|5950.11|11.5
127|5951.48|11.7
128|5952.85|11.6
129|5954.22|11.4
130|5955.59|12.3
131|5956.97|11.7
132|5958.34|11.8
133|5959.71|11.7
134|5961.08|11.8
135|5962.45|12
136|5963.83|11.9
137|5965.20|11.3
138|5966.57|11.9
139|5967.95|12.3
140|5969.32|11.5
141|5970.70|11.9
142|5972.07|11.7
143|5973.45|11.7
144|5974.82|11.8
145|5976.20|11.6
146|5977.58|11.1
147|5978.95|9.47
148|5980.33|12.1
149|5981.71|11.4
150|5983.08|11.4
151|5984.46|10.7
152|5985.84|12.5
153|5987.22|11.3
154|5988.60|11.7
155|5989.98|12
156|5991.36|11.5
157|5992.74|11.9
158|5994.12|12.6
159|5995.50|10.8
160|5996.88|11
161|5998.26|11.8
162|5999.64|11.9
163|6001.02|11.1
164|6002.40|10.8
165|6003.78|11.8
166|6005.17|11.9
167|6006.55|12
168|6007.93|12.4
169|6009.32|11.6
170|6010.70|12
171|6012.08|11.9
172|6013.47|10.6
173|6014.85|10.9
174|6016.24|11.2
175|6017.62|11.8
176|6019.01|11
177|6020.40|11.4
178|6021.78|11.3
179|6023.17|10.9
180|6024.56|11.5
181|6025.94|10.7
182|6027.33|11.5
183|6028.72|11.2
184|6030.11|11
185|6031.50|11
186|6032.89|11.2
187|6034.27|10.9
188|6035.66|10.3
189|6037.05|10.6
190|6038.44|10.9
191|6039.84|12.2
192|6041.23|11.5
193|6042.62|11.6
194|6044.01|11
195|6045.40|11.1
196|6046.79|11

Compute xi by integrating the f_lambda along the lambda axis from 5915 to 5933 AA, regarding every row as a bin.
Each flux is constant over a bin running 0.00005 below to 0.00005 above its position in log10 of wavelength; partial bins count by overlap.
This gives 224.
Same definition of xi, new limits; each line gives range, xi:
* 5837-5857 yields 245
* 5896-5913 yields 207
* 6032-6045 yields 145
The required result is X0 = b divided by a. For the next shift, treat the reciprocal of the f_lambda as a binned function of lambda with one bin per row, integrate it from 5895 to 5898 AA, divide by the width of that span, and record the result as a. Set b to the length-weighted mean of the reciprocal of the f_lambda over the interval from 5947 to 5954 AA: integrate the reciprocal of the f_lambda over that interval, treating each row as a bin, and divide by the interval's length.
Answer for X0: 1.09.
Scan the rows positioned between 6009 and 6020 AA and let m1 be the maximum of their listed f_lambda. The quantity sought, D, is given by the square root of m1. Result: 3.46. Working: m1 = 12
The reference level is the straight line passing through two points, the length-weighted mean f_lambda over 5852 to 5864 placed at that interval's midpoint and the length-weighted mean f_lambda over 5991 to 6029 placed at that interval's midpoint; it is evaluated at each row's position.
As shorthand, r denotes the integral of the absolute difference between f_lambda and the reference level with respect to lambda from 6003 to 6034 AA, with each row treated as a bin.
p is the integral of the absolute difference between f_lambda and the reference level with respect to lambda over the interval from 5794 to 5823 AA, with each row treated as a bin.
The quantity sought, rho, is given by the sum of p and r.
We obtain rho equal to 51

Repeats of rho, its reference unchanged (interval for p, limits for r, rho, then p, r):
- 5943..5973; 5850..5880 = 54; 10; 44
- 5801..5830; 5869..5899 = 81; 42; 39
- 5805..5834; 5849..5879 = 81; 39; 42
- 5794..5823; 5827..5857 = 61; 40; 21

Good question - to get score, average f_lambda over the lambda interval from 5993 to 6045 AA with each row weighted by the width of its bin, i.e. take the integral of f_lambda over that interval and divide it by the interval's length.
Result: 11.3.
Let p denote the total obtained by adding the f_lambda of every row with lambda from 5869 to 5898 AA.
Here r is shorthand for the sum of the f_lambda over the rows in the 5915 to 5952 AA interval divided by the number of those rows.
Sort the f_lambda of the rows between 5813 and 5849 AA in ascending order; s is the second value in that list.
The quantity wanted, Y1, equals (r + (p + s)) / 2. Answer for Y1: 154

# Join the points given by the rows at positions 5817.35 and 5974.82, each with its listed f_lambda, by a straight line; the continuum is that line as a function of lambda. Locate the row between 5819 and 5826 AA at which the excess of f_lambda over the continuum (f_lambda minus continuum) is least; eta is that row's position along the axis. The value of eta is 5822.71 AA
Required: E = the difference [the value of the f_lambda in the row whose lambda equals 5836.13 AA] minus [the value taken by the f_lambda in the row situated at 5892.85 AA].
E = -1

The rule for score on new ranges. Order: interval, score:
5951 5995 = 11.7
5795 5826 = 12.9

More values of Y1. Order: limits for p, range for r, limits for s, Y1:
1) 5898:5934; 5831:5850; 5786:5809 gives 178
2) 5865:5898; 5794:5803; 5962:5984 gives 175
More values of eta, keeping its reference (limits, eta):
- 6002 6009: 6002.40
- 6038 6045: 6038.44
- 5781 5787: 5782.63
